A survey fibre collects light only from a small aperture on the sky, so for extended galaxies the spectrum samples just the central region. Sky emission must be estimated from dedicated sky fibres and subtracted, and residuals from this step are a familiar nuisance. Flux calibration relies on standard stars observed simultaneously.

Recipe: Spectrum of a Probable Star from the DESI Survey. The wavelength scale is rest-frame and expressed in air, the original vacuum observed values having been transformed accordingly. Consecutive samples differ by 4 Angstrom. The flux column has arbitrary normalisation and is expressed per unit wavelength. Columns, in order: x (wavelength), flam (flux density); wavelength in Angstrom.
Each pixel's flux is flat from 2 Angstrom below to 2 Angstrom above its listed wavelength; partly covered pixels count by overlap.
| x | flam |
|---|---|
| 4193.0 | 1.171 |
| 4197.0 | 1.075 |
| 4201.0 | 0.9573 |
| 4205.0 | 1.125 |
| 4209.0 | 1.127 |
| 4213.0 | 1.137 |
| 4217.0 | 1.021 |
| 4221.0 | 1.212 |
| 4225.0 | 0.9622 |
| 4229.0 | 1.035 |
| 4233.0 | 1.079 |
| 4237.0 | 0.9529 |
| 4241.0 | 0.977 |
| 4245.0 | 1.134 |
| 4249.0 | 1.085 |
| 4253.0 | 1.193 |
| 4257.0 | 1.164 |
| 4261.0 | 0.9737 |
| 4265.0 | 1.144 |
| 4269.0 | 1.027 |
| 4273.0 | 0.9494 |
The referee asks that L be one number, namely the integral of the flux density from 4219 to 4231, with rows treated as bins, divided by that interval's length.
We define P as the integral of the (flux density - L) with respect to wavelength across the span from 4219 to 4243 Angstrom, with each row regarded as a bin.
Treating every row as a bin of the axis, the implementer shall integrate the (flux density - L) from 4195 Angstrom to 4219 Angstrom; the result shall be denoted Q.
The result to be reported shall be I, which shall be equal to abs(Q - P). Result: 0.9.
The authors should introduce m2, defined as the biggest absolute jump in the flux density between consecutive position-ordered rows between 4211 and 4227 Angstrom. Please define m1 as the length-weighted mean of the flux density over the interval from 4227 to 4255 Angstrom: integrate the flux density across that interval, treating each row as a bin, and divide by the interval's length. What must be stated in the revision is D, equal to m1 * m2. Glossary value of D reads 0.266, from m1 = 1.07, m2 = 0.250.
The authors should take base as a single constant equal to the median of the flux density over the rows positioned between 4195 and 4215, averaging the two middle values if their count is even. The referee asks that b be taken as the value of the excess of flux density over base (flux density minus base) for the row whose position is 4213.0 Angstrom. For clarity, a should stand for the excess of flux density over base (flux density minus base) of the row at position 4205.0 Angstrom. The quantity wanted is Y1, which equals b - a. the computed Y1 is 0.01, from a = 0.00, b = 0.01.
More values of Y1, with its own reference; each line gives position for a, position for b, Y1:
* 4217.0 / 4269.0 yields 0.01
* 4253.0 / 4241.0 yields -0.22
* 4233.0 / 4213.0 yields 0.06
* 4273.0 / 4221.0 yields 0.26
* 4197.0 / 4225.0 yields -0.11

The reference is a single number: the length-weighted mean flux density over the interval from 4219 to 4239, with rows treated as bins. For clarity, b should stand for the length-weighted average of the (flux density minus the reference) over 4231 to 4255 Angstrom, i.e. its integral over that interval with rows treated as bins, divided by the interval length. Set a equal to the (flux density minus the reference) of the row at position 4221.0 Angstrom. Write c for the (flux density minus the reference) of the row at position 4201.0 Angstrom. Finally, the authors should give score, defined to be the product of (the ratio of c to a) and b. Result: -0.012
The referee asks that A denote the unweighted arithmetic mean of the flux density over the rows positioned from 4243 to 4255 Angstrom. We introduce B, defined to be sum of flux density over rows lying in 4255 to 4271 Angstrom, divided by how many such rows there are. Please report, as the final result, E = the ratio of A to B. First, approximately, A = 1.14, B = 1.08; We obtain 1.06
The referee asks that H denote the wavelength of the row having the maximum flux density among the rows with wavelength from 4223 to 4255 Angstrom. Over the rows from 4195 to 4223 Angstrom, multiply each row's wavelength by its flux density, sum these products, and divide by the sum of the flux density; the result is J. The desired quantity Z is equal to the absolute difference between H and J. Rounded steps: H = 4253.0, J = 4209.3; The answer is 43.7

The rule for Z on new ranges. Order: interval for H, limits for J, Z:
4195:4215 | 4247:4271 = 45.8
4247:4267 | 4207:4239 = 30.4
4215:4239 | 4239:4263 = 30.1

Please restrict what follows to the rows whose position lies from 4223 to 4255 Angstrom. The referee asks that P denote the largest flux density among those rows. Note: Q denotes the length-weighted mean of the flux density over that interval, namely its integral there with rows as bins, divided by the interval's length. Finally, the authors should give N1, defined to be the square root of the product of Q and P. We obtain 1.12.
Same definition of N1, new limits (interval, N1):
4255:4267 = 1.13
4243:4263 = 1.15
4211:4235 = 1.14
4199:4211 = 1.10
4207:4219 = 1.12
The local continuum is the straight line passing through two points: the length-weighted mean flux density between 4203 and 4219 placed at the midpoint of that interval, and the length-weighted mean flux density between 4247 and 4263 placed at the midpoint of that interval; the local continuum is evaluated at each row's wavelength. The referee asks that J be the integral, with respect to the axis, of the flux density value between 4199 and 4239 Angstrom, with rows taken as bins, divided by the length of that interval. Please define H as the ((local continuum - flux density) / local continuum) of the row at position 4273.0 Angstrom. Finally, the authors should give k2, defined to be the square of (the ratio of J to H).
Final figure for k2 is 57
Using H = 0.14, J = 1.06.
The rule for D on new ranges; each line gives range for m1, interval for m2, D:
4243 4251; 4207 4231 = 0.277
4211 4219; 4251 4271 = 0.205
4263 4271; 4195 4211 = 0.182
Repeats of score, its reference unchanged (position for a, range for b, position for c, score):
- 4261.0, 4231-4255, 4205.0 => -0.023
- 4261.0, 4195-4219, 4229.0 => 0.005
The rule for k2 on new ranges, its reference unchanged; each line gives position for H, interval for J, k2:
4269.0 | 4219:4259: 237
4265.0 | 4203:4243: 872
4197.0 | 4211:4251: 1864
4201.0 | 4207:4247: 65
